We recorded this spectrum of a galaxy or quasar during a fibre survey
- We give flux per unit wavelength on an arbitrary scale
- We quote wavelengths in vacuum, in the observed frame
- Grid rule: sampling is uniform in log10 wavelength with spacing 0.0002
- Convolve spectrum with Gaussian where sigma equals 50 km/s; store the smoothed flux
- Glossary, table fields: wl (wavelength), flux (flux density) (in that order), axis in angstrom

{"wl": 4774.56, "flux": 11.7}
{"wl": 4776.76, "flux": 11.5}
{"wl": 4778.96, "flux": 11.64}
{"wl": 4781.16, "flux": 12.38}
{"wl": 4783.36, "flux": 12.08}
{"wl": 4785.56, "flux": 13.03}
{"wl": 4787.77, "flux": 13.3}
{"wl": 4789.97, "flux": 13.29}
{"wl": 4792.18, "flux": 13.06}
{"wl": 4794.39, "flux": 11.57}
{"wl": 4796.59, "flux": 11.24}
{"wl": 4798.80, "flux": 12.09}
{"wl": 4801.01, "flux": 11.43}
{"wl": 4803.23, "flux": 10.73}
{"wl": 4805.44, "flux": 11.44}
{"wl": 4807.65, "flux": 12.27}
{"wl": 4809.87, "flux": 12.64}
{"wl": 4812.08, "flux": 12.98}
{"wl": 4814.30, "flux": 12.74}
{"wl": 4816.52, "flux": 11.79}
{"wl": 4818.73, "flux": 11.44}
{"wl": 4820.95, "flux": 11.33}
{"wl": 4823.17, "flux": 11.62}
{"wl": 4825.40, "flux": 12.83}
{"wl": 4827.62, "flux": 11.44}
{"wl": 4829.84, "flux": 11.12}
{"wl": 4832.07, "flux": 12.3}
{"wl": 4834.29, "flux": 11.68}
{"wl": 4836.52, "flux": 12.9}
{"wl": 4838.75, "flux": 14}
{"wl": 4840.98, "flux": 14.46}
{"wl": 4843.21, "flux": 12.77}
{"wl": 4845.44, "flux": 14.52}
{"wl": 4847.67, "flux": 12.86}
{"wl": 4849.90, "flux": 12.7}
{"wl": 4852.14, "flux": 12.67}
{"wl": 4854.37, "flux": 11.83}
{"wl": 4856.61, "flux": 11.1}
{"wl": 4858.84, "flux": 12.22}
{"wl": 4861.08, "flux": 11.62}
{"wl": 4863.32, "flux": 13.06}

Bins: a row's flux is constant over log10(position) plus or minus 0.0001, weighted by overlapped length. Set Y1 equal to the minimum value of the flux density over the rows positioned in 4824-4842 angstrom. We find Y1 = 11.12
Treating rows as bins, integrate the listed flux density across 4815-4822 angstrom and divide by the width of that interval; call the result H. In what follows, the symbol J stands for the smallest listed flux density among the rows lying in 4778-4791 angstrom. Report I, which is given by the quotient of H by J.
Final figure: 1.00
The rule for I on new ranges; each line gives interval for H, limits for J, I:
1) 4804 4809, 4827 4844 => 1.06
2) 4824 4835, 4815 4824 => 1.05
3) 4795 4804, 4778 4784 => 0.98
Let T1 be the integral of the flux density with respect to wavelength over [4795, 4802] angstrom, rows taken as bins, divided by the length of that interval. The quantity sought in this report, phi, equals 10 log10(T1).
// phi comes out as 10.65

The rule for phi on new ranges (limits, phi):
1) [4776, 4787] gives 10.86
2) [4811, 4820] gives 10.87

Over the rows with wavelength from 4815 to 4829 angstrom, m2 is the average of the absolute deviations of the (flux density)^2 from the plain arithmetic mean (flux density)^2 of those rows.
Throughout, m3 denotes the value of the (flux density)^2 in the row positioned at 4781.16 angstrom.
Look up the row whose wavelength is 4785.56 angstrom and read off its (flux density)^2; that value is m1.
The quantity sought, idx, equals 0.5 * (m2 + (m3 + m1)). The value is 166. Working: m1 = 170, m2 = 9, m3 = 153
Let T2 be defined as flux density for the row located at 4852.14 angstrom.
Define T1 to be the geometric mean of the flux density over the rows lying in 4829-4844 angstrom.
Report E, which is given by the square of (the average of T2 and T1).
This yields 161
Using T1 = 12.7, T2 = 12.67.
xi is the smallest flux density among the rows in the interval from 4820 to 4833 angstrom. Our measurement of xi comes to 11.12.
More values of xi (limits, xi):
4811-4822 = 11.33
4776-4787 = 11.5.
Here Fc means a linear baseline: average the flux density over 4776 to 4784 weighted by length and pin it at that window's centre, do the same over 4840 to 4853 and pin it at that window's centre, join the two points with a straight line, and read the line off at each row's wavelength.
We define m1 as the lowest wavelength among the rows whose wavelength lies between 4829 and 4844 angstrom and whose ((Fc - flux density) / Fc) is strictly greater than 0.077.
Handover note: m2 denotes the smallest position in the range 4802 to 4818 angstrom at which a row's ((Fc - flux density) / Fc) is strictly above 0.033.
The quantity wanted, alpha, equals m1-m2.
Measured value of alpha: 26.6 angstrom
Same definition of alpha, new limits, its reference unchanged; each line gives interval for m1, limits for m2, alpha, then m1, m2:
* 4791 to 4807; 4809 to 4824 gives -19.9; 4796.59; 4816.52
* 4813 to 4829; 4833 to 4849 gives -15.6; 4818.73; 4834.29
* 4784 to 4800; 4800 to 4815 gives -4.4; 4796.59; 4801.01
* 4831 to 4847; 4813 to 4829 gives 17.8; 4834.29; 4816.52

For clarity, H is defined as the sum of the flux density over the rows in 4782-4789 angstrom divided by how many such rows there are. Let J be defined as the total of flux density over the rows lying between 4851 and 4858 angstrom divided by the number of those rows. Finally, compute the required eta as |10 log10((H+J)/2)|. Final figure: 10.9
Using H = 12.8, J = 11.9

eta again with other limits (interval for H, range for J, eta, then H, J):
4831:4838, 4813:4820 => 10.8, 12.3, 12.0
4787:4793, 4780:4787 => 11.1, 13.2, 12.5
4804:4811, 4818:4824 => 10.7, 12.1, 11.5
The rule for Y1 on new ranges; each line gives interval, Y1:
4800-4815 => 10.73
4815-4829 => 11.33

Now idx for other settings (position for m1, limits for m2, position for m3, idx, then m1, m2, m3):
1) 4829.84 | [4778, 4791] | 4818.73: 135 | 124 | 15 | 131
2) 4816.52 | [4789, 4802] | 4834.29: 146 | 139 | 17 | 136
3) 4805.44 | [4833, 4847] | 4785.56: 163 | 131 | 25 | 170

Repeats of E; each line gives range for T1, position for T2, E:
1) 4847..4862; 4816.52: 143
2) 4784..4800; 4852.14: 158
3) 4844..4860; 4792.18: 164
